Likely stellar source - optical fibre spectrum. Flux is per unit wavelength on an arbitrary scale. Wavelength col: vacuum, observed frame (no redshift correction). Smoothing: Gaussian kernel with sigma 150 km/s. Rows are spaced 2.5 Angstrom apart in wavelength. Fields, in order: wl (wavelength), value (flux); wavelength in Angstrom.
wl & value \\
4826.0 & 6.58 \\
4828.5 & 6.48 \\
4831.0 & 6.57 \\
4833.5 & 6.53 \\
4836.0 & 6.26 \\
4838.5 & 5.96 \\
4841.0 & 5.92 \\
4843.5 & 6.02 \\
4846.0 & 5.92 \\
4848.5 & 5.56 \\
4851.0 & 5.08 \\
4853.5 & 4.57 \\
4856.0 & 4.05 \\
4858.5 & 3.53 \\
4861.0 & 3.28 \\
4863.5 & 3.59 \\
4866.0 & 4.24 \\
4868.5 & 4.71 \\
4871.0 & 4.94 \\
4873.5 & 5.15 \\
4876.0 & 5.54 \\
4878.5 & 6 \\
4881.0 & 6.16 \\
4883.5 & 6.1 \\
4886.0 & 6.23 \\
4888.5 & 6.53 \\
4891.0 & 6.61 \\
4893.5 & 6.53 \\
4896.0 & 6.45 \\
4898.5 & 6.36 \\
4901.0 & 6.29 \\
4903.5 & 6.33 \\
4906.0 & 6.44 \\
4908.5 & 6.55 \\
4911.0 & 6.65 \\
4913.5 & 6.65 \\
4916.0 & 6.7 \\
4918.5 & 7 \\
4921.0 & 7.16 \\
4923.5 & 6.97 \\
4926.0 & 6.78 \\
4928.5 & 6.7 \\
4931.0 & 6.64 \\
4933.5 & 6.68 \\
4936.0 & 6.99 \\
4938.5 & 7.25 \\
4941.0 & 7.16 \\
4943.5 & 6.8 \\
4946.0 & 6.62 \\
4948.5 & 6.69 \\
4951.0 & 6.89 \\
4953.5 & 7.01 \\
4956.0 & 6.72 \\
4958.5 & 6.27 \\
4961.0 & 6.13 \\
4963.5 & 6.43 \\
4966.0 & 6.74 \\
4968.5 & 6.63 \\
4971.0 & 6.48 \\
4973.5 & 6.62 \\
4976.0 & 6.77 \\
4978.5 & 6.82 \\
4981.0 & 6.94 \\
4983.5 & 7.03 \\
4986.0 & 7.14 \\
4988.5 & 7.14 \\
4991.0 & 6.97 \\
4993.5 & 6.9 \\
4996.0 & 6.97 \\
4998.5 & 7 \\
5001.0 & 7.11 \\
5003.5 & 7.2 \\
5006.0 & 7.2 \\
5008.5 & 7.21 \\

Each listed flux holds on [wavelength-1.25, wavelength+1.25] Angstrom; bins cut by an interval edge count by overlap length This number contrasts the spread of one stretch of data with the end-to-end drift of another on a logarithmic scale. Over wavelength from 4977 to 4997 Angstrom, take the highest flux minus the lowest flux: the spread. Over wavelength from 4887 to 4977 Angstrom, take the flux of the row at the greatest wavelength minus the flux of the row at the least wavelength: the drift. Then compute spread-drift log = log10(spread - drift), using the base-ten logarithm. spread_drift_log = -1.1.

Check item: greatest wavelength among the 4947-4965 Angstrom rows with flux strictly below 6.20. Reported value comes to 4961.0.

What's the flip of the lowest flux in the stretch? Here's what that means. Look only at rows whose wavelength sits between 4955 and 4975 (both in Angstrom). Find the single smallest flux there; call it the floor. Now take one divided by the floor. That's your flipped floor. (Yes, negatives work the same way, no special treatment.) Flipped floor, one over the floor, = 0.163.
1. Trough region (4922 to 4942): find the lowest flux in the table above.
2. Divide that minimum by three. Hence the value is 2.2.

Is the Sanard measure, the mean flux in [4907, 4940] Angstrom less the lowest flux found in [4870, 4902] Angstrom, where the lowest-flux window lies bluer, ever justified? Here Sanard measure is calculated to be 1.9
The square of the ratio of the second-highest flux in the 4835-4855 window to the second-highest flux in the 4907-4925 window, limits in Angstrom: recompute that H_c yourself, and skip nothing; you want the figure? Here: 0.74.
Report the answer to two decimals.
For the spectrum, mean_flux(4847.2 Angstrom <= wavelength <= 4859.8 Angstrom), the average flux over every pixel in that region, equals 4.56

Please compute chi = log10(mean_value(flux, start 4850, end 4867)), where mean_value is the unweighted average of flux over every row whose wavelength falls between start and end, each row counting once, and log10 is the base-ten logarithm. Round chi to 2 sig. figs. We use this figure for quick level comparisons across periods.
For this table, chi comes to 0.61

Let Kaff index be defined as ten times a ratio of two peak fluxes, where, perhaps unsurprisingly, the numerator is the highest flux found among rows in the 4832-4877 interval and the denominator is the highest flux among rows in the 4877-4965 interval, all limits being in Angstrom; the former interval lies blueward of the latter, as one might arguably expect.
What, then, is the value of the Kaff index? 9.01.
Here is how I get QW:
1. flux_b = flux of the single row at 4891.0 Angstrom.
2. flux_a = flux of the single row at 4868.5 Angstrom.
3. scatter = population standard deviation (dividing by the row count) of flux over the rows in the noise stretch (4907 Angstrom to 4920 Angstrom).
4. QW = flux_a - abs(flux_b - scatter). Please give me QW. -1.7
